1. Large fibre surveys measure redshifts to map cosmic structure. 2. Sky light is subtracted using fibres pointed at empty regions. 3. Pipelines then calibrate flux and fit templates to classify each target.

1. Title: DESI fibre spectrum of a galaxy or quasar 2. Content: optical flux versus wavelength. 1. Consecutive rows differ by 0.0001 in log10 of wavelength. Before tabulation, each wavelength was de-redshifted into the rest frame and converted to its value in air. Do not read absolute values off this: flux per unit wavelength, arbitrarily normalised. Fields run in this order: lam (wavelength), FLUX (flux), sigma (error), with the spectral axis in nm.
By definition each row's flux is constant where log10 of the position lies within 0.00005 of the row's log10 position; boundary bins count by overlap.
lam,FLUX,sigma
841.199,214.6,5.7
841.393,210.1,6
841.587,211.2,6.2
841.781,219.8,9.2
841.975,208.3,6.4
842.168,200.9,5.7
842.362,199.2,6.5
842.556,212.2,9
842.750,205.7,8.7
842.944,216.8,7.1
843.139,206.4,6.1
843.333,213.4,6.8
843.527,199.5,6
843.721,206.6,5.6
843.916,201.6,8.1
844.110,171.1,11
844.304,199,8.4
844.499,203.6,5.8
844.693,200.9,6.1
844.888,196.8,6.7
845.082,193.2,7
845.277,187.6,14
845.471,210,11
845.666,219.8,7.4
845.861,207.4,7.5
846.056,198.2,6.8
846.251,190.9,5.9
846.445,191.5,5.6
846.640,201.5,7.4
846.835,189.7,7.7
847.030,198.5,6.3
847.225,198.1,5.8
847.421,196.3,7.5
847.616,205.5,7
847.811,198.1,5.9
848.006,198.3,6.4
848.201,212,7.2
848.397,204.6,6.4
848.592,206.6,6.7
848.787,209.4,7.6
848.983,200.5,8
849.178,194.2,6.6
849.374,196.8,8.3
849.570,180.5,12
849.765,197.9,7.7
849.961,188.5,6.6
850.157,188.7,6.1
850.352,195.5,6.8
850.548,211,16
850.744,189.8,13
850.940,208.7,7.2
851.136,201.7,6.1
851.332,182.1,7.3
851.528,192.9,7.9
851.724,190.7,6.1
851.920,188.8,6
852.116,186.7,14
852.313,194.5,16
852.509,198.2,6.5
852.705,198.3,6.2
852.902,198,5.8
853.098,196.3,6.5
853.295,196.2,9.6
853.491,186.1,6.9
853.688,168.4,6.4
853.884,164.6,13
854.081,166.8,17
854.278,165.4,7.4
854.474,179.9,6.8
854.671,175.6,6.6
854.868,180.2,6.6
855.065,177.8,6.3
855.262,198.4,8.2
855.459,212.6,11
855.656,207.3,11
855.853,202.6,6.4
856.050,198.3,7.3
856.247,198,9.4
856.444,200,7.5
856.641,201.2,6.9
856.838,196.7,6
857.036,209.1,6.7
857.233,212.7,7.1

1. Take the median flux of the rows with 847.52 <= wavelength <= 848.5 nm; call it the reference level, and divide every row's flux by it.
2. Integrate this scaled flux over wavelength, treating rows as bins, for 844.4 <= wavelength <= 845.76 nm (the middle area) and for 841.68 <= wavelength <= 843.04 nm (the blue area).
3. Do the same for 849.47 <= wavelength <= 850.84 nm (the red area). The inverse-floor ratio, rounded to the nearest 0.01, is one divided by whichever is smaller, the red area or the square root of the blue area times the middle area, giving 0.77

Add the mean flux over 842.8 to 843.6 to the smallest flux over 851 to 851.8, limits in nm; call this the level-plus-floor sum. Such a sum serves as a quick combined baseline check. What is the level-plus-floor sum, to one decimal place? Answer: 391.1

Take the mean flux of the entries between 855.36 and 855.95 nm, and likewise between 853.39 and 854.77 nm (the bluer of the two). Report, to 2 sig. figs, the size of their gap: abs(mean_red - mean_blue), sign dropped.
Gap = 35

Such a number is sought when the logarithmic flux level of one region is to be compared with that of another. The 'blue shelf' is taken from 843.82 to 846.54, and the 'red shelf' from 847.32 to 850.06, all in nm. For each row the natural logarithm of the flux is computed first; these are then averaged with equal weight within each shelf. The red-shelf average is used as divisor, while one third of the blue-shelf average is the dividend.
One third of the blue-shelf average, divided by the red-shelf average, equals 0.333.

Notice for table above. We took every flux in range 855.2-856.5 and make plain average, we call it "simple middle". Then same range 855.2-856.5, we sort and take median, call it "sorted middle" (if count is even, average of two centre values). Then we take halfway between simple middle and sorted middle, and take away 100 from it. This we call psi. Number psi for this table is 101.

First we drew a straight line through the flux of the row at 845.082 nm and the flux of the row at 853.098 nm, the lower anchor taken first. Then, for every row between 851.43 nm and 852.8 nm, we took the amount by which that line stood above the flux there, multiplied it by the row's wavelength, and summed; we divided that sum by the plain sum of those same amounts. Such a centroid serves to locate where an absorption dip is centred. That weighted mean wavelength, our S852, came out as 851.80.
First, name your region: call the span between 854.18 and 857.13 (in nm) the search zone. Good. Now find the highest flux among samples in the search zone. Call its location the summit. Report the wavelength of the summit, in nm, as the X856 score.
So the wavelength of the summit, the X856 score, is 855.459 nm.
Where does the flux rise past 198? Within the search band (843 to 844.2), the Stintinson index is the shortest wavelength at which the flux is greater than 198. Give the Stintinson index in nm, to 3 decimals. 843.139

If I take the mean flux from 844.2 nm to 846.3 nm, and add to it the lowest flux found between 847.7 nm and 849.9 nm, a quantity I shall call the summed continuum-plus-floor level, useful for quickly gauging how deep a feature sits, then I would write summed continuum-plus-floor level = 381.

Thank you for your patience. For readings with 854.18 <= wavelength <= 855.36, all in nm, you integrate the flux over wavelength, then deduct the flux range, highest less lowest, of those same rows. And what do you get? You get 179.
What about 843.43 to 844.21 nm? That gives 116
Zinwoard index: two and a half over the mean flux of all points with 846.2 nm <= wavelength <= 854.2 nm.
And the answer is 0.0129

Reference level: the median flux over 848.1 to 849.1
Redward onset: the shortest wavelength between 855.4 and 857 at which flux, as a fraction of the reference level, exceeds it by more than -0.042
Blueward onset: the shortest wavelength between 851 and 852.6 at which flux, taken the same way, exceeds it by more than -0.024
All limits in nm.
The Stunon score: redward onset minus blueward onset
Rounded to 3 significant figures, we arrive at 4.32 nm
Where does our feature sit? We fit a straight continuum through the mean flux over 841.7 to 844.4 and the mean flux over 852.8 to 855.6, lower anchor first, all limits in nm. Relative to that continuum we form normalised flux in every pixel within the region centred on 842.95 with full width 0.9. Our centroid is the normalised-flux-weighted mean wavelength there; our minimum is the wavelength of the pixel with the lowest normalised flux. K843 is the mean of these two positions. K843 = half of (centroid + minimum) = 842.85 nm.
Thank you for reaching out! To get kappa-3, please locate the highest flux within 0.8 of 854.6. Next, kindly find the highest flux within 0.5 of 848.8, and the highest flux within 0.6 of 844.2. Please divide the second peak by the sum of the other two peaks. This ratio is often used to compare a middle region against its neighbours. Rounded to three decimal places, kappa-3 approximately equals 0.517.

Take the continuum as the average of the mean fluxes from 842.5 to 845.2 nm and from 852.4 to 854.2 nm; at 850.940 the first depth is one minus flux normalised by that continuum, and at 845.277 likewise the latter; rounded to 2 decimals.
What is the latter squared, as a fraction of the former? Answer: -0.01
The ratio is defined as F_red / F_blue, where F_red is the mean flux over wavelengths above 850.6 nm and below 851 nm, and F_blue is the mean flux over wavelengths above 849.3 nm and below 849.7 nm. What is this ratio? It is 1.06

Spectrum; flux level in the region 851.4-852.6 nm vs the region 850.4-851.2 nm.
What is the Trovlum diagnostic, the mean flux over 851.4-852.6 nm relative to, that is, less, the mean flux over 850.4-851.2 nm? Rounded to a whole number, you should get -11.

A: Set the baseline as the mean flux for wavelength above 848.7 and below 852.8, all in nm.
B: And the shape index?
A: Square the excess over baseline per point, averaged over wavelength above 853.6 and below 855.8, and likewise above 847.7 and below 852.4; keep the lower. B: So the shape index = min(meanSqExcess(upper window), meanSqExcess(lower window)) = 79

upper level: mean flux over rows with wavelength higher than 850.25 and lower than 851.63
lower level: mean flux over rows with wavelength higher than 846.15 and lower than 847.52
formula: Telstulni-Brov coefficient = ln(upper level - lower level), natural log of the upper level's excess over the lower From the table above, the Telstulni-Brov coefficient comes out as 0.78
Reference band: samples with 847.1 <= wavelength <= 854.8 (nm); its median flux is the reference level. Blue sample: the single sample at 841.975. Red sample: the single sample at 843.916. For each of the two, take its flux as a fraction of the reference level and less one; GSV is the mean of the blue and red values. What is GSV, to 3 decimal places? 0.045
